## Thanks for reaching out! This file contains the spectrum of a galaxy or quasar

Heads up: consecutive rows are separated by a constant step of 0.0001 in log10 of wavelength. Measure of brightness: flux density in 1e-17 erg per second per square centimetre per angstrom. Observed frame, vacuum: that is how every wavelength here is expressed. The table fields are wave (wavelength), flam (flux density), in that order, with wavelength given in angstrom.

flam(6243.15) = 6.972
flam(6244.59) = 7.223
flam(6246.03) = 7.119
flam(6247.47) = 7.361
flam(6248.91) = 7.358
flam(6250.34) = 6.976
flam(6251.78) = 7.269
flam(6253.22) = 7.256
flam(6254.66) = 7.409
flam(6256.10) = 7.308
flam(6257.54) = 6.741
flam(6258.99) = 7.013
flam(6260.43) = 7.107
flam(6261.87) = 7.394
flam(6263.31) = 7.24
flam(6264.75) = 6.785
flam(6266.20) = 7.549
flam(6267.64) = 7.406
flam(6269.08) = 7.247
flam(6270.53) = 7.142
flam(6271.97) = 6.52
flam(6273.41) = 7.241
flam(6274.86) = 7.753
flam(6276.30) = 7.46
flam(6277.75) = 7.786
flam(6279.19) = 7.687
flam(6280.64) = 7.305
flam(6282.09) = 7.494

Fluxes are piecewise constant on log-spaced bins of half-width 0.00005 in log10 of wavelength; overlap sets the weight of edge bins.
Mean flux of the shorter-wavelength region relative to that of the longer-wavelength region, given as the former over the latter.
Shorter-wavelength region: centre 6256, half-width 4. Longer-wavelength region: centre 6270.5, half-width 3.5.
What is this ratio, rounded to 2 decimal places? 1.00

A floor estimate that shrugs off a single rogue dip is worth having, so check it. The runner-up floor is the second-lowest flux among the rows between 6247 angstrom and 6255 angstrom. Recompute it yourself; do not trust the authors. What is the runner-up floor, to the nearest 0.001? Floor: 7.256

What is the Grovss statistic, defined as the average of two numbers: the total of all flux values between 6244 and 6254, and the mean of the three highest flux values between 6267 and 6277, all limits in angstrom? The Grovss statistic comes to 29.1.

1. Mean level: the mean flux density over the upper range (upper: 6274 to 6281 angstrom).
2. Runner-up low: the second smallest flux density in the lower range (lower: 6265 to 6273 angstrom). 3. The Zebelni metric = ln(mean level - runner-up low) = -0.8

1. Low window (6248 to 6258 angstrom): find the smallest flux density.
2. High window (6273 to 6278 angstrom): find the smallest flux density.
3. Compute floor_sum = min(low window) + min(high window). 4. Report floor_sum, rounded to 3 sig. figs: 14.0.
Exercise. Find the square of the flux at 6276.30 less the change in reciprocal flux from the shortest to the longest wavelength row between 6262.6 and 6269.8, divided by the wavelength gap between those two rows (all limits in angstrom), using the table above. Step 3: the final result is 55.7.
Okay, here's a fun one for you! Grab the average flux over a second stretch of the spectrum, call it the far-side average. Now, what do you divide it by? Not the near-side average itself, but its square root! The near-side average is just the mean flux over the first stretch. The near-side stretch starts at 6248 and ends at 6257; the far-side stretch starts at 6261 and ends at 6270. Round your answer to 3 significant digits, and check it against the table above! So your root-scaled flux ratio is 2.70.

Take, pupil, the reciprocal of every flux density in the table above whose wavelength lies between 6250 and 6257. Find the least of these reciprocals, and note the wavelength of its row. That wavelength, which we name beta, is 6254.66 angstrom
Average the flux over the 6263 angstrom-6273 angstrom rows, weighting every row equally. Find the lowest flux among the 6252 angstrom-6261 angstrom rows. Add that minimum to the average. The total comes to 13.9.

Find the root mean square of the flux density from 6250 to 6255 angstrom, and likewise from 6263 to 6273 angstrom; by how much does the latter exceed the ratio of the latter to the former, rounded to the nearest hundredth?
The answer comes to 6.15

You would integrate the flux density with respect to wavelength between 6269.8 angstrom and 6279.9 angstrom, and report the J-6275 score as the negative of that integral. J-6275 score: -74.5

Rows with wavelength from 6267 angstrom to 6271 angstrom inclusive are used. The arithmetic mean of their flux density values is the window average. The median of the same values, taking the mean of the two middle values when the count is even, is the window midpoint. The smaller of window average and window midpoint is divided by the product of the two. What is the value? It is 0.138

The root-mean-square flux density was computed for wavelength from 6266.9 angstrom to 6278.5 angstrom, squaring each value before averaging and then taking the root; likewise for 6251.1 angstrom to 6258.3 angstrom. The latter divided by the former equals 0.98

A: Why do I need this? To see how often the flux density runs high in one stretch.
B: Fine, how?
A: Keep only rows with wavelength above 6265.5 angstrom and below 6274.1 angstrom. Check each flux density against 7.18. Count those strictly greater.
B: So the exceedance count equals 4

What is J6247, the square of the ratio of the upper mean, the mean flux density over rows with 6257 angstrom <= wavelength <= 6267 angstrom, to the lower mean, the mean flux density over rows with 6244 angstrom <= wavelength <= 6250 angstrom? 0.96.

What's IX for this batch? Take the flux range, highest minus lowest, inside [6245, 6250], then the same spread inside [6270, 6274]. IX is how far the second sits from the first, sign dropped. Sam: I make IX 0.48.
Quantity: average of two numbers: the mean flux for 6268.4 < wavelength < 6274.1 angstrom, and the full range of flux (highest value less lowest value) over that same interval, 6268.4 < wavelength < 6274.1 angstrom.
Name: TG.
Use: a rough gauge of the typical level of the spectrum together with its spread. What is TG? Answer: 3.88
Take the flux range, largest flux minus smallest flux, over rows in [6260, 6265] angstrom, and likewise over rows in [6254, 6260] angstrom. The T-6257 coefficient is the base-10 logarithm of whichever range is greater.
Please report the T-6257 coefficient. -0.18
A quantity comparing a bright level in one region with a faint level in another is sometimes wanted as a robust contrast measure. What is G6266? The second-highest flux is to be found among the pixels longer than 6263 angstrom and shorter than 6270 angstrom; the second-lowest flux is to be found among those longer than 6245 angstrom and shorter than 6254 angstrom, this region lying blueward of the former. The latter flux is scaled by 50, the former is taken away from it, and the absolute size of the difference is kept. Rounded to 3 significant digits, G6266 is 349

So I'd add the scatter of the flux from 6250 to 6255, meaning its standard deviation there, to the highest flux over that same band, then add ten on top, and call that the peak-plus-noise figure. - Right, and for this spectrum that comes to 17.6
